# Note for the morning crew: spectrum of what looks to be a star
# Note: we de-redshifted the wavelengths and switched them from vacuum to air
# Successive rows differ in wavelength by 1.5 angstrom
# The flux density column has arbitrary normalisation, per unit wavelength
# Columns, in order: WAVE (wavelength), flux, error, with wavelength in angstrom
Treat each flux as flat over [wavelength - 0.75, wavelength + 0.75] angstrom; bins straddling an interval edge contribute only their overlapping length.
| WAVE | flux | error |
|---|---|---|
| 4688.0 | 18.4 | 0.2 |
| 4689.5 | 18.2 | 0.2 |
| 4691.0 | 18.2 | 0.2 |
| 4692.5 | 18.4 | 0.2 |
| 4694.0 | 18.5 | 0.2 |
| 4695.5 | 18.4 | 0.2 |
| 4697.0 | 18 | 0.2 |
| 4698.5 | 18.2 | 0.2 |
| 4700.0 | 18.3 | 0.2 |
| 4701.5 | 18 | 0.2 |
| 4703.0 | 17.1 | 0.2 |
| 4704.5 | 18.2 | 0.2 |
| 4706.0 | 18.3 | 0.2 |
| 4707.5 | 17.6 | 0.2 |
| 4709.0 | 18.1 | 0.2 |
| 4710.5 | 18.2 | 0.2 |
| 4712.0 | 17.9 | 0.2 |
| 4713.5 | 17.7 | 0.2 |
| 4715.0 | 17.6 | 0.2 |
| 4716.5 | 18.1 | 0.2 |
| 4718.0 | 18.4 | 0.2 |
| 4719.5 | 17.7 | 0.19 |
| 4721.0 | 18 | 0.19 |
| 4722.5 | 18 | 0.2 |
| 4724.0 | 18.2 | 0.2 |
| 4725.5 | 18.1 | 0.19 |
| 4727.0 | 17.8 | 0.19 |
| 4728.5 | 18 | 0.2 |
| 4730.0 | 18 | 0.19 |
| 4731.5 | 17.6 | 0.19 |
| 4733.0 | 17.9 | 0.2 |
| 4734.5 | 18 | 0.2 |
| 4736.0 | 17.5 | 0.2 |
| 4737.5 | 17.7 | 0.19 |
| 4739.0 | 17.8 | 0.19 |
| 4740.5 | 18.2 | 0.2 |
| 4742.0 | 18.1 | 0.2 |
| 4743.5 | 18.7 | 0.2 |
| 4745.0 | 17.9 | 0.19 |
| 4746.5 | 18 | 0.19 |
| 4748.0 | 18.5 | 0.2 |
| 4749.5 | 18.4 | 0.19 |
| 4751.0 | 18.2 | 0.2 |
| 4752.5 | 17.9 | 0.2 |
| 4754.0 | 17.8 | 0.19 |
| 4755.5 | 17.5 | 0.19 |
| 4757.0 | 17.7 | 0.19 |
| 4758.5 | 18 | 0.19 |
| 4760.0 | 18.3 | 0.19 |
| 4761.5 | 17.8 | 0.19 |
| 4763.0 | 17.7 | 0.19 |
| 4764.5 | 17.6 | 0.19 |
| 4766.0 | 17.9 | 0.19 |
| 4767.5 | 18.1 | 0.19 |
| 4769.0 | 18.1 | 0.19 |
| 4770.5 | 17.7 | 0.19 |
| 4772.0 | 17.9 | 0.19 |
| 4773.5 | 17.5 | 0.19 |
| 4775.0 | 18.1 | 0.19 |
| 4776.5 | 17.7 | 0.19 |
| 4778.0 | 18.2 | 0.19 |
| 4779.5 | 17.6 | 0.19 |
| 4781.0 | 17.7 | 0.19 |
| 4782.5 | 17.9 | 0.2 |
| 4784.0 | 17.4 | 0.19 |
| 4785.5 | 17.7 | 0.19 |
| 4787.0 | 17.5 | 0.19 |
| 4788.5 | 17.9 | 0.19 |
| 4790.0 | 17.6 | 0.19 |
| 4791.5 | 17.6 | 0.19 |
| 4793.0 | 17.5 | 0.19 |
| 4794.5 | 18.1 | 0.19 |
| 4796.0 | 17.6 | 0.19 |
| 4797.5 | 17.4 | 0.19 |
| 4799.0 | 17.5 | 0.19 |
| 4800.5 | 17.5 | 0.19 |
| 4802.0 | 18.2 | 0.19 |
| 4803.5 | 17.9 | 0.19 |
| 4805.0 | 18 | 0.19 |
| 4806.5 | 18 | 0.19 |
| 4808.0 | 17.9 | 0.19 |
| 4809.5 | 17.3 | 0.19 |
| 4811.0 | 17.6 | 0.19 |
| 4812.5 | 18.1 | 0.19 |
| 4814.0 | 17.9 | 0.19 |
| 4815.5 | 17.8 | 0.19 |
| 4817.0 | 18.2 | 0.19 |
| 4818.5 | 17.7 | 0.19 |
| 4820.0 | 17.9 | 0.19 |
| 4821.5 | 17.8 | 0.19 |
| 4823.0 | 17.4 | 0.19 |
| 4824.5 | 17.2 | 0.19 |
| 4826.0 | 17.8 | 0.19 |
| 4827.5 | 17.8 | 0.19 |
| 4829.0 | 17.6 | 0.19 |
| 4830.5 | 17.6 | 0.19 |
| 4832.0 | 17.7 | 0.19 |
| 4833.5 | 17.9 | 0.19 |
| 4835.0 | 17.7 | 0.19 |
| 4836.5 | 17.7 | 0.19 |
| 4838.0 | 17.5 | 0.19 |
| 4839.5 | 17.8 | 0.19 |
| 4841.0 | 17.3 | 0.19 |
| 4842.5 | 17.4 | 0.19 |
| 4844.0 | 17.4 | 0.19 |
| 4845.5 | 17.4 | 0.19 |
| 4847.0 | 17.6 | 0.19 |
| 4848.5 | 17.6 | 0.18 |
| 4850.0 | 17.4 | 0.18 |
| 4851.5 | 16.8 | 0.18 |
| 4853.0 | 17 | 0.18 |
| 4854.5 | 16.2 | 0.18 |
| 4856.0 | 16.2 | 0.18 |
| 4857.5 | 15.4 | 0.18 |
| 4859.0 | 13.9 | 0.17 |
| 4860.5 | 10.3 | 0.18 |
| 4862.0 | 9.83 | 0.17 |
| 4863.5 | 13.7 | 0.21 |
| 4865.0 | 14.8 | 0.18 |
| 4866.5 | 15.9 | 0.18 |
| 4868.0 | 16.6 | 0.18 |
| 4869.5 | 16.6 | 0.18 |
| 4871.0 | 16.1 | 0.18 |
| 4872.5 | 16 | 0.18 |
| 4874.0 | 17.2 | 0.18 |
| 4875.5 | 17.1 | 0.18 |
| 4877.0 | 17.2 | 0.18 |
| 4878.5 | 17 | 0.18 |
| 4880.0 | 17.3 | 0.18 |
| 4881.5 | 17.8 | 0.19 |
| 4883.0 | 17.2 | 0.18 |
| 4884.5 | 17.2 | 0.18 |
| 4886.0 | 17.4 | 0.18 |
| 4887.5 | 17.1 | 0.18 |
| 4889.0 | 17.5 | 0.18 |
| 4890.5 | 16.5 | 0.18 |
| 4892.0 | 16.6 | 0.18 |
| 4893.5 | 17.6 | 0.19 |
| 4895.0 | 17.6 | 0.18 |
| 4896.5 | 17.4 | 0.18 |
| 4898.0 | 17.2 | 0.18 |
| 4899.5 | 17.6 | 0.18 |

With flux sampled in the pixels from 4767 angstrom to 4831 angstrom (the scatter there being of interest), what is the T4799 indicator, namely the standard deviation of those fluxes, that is 0.26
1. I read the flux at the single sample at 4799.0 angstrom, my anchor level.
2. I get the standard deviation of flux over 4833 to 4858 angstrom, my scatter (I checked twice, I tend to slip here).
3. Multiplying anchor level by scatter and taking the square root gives 3.4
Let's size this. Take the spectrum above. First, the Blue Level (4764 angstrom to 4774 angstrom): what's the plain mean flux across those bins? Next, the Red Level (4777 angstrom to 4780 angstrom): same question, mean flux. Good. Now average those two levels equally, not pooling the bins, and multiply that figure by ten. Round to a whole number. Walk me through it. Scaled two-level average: 179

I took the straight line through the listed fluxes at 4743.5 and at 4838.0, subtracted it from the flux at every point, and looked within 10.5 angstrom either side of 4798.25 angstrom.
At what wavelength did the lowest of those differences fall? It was 4797.5 angstrom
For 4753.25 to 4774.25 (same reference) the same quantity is 4755.5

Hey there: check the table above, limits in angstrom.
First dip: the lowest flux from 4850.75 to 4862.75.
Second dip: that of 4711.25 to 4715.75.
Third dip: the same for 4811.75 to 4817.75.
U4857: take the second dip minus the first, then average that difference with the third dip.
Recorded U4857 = 12.8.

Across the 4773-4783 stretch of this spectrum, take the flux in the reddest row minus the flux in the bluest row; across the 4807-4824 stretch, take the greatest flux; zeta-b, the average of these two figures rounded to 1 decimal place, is 9.3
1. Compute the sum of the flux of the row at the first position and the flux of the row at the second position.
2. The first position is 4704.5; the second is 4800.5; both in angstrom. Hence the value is 35.7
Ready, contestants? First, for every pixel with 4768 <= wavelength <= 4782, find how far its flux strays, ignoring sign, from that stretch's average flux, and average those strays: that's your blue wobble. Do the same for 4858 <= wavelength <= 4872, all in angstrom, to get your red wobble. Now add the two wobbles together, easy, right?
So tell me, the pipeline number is 2.2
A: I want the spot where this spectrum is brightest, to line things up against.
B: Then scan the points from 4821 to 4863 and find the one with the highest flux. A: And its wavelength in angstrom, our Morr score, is 4833.5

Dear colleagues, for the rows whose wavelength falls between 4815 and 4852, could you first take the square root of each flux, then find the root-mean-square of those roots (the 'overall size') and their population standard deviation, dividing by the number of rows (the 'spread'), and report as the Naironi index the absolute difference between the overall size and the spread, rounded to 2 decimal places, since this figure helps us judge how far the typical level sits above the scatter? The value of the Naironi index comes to 4.16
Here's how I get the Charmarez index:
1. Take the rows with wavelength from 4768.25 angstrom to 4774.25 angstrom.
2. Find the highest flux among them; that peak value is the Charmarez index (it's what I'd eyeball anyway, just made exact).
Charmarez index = 18.1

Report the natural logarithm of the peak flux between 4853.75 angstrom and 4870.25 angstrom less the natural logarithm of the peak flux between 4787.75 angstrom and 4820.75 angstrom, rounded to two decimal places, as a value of -0.09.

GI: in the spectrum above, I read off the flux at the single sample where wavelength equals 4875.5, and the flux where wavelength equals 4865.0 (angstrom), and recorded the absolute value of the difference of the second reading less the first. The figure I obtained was 2.30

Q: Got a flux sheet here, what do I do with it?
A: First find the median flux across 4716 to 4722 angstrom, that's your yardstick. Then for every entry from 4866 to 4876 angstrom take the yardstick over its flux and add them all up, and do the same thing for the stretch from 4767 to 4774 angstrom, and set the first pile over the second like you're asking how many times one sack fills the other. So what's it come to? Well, 1.5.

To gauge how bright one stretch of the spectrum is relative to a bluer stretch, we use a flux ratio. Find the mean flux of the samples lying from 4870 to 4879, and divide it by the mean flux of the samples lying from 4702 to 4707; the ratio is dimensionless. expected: 0.94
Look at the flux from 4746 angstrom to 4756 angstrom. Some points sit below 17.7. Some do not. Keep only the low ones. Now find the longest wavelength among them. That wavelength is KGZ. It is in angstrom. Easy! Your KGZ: 4755.5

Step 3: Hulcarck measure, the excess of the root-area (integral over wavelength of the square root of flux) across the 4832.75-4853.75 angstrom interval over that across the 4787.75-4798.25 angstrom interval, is 44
